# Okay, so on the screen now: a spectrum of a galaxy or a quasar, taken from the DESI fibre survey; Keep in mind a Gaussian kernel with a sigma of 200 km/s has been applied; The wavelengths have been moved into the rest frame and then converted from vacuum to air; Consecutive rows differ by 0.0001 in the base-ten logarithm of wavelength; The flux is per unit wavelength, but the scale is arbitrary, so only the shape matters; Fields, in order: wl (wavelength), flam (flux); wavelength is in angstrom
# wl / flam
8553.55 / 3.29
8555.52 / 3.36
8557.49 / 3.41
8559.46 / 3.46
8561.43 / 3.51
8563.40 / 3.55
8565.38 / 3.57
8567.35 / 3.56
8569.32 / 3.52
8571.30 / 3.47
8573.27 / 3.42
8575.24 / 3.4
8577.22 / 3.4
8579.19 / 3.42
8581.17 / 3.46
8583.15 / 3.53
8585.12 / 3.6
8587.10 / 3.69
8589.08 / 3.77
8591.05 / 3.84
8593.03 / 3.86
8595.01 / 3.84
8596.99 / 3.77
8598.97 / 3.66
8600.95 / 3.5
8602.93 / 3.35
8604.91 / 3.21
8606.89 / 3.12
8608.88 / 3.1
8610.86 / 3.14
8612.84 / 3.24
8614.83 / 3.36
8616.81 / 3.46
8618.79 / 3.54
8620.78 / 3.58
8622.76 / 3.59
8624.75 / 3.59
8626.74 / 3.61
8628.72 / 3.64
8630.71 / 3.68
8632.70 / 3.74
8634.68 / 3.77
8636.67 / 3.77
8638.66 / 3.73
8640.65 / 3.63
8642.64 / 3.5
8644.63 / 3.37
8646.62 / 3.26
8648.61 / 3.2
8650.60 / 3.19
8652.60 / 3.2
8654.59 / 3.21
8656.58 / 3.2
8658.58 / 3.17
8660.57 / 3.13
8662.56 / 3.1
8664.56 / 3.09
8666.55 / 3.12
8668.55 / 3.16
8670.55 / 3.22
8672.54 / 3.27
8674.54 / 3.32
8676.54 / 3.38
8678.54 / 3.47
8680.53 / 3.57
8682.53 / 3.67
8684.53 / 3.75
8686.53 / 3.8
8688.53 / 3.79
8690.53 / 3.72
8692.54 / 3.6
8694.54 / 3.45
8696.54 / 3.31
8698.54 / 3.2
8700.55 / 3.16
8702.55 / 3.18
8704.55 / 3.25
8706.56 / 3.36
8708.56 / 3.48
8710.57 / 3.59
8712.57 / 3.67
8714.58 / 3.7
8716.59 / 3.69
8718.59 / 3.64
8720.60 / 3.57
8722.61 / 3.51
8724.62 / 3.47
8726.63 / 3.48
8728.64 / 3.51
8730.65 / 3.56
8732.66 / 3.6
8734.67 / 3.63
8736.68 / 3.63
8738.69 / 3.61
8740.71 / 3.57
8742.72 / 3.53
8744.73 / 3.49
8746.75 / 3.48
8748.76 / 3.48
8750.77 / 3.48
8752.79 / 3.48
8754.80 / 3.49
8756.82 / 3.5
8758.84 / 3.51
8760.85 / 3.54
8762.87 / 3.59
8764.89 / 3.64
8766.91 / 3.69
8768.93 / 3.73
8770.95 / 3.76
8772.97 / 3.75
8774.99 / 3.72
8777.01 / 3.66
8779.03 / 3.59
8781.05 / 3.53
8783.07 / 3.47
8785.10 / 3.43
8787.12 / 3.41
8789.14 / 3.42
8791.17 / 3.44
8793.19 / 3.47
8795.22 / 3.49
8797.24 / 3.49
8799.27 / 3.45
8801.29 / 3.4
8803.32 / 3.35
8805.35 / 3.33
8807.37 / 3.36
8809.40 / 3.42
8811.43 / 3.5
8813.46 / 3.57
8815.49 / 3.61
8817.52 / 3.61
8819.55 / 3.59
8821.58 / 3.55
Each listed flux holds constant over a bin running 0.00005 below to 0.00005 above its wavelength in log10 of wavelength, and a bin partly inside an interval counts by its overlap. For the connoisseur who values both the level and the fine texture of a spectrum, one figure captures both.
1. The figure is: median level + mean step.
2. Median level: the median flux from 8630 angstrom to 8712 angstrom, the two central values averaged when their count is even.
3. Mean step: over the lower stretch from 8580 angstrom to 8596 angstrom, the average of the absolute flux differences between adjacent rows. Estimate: 3.42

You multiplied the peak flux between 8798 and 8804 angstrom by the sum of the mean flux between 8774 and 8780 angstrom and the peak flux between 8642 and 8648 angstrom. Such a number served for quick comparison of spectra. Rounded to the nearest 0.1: 24.7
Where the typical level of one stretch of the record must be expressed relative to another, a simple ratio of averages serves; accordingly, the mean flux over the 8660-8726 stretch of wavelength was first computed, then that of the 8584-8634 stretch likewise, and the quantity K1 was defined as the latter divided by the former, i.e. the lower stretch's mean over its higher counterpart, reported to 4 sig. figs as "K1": 1.030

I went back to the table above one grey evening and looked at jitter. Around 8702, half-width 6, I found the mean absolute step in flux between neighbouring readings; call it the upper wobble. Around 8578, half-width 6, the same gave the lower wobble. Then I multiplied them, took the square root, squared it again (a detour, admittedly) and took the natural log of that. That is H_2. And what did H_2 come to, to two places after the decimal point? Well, -6.17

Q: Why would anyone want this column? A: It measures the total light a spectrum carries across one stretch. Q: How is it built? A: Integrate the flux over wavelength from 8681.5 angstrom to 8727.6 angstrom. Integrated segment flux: 162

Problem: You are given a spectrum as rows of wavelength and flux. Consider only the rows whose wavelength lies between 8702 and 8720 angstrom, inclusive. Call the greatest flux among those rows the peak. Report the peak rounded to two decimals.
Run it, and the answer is 3.70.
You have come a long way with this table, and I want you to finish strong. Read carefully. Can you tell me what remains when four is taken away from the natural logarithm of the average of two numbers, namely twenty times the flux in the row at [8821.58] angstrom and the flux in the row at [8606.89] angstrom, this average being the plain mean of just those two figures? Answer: -0.39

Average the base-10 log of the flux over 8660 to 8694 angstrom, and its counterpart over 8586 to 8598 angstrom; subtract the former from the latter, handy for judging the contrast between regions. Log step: 0.05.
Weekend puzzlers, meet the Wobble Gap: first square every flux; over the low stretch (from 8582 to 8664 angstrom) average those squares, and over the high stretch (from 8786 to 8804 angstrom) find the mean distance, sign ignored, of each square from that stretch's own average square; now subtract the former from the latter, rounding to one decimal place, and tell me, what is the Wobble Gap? -11.9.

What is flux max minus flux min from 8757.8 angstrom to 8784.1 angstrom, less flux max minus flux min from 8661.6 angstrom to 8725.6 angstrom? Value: -0.4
